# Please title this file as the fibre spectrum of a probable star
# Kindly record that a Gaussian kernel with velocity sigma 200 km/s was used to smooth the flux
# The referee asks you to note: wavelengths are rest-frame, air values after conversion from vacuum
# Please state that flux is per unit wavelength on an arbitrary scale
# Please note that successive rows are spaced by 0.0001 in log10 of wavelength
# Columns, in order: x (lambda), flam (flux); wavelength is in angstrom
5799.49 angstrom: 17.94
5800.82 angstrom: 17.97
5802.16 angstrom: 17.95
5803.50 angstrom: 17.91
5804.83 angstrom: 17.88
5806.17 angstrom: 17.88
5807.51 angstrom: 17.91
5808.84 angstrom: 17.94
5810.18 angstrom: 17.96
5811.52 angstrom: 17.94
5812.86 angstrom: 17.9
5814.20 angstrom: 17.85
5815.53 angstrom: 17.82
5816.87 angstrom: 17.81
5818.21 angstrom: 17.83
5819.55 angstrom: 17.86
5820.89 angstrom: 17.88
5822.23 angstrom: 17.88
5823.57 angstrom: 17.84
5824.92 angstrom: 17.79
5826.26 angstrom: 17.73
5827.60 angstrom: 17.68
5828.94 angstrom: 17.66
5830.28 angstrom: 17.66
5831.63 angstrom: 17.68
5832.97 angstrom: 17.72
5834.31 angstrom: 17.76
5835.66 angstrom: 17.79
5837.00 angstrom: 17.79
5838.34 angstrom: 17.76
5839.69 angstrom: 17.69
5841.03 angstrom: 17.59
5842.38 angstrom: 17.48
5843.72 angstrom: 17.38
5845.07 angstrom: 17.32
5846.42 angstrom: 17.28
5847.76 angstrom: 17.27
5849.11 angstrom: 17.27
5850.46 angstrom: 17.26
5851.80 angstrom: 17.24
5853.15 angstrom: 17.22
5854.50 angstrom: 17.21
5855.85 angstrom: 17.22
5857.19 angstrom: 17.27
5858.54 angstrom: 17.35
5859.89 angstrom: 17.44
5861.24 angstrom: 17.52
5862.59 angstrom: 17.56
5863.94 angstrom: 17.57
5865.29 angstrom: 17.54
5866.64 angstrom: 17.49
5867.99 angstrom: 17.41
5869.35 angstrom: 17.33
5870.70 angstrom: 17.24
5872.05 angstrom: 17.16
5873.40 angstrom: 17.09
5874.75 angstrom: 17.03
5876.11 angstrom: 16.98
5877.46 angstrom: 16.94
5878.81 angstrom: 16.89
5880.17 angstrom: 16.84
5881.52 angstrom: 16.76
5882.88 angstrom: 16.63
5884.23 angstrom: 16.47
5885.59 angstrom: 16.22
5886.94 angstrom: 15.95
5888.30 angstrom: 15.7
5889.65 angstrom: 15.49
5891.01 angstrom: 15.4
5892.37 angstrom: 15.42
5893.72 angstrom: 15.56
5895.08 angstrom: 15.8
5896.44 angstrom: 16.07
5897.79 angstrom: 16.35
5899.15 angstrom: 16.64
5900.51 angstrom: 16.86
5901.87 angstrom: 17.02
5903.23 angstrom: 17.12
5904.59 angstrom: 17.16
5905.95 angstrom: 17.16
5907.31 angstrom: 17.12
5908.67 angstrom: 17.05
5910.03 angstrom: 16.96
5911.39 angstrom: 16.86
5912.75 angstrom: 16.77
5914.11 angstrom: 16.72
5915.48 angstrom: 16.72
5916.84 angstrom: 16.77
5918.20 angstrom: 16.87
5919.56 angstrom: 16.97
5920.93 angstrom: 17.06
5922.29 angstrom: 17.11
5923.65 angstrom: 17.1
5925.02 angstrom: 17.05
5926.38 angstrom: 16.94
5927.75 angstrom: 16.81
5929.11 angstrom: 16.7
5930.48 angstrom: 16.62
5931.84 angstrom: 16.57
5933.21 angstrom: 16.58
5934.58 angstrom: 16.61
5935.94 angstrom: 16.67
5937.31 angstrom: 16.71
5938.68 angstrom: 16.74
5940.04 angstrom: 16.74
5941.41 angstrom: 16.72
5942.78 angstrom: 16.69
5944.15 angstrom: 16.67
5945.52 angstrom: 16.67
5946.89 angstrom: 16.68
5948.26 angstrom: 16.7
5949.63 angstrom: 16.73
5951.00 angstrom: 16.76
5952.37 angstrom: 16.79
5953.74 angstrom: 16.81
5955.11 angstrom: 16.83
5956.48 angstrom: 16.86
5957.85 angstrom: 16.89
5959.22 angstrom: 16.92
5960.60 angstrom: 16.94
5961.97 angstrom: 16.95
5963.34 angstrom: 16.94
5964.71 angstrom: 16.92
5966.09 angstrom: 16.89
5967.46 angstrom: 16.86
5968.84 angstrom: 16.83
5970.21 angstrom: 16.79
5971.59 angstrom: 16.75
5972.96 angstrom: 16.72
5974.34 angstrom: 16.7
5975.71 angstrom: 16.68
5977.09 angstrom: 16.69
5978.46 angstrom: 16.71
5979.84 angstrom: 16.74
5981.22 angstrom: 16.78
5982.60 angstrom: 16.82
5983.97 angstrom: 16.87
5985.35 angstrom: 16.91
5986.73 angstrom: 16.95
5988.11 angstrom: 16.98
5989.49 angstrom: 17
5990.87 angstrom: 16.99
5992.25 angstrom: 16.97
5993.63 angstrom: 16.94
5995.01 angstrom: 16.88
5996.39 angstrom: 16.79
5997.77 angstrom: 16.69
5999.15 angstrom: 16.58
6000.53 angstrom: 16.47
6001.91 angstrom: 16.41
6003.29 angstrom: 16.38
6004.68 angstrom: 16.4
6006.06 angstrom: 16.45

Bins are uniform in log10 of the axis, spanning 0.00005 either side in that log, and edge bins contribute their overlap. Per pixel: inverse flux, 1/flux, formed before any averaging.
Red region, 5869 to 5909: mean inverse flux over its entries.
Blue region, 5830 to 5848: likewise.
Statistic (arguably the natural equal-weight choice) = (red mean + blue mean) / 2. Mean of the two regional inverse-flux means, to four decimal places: 0.0586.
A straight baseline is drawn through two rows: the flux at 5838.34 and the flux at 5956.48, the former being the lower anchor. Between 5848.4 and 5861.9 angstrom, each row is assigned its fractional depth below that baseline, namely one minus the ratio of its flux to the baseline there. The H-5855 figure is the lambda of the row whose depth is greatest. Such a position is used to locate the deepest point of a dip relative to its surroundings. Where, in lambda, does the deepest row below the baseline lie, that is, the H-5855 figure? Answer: 5853.15 angstrom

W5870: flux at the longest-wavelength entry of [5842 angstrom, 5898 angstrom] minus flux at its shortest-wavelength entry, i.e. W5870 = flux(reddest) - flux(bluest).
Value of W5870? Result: -1.1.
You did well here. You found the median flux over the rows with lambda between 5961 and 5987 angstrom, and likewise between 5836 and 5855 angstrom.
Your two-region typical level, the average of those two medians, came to 17.1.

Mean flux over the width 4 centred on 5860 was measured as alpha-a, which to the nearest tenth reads 17.4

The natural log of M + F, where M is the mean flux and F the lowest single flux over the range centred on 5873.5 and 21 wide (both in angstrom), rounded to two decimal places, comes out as 3.52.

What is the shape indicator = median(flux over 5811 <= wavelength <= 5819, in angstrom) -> 17.84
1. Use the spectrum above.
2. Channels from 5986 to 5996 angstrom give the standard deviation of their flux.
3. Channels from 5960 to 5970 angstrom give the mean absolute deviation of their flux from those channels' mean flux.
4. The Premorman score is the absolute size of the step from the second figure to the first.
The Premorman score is 0.00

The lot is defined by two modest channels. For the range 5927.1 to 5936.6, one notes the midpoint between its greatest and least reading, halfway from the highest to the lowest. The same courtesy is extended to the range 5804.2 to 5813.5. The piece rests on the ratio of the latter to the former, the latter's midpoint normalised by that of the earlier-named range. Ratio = 1.07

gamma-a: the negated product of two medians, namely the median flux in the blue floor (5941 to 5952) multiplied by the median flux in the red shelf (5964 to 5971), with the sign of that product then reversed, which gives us -281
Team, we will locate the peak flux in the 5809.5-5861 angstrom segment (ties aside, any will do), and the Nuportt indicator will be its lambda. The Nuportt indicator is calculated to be 5810.18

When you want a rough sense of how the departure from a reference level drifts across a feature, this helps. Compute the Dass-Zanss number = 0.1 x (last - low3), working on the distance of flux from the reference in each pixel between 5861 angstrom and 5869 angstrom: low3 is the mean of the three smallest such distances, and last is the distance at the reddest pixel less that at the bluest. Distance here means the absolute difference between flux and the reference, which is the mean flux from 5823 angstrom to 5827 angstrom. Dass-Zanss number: -0.01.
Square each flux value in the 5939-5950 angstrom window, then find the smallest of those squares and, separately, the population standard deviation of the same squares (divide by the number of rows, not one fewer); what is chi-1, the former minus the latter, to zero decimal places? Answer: 277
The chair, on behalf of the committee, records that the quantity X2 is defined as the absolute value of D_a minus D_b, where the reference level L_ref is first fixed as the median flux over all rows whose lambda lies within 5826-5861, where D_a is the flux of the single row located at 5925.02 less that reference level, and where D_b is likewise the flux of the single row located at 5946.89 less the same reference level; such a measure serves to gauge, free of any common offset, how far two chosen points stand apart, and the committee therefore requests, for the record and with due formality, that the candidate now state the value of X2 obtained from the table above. 0.37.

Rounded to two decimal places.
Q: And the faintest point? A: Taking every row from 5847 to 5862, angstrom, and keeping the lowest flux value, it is 17.21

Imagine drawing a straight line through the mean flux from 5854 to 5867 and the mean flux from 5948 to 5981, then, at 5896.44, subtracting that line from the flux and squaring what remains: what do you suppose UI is 1.3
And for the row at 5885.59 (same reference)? 1.1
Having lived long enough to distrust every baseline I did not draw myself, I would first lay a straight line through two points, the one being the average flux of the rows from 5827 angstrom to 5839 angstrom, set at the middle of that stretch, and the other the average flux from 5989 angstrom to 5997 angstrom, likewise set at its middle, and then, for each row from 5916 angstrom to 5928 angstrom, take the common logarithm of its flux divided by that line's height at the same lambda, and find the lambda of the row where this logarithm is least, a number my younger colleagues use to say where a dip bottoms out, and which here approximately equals 5916.84 angstrom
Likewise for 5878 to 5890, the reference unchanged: 5889.65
